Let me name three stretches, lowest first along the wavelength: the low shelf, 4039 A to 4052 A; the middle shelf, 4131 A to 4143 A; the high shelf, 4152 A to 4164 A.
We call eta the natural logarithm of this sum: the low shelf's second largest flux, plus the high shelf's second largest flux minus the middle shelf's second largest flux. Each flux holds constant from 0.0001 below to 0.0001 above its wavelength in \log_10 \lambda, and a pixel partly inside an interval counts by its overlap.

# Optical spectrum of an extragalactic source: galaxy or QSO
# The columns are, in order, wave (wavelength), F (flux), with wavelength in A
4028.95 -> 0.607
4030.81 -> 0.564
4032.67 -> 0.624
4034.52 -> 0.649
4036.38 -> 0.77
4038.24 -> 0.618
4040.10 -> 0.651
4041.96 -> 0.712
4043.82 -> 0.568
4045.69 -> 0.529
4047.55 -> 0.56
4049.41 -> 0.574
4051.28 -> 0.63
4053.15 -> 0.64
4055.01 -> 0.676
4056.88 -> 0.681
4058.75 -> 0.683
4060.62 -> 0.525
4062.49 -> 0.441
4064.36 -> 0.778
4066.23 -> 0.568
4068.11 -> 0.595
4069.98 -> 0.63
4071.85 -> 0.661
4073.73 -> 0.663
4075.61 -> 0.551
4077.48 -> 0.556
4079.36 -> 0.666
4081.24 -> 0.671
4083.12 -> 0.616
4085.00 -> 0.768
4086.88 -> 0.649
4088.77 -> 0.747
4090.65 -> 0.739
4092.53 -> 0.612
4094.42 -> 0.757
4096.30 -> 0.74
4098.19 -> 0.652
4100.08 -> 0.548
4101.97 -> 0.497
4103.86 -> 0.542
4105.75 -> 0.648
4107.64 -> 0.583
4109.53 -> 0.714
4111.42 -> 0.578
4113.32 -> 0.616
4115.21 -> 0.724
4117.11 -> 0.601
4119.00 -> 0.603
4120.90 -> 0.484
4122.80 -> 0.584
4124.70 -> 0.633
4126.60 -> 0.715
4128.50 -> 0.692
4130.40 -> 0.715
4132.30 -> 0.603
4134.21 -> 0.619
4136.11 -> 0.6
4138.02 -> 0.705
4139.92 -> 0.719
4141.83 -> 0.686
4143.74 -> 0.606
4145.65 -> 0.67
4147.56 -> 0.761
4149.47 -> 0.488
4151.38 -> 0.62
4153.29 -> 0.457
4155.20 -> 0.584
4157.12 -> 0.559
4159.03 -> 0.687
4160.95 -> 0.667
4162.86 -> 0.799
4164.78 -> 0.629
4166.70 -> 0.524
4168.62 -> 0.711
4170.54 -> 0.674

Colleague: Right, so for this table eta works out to -0.457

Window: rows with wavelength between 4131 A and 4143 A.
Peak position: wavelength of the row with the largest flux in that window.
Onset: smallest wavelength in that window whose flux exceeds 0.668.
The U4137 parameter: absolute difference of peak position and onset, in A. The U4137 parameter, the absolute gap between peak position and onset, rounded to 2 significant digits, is 1.9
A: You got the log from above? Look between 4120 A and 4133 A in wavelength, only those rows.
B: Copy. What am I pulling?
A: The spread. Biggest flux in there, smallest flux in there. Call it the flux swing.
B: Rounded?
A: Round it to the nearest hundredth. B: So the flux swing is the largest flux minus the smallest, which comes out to 0.23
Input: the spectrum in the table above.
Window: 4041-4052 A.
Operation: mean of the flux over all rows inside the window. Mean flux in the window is 0.595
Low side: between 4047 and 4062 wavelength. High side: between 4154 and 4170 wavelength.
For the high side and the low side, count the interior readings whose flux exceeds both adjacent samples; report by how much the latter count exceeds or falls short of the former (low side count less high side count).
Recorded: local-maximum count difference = -1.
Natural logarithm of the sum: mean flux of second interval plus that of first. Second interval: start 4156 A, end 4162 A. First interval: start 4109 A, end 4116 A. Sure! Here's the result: 0.26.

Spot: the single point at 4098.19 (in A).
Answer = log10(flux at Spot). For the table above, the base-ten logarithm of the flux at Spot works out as -0.19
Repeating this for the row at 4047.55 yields -0.25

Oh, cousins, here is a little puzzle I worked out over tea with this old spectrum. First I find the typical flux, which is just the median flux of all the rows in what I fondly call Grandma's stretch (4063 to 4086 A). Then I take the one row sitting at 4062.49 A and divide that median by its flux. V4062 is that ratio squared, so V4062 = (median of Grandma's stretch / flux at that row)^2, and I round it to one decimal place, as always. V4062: 2.1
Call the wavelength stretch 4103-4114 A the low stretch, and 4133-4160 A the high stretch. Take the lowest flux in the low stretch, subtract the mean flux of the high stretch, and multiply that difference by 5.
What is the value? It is -0.42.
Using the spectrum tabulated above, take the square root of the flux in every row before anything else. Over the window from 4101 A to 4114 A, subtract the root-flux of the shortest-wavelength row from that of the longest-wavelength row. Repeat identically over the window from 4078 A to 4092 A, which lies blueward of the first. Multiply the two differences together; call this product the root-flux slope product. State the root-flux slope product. 0.003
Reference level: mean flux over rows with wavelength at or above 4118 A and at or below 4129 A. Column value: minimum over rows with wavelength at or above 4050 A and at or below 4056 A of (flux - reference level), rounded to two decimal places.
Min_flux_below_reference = 0.01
